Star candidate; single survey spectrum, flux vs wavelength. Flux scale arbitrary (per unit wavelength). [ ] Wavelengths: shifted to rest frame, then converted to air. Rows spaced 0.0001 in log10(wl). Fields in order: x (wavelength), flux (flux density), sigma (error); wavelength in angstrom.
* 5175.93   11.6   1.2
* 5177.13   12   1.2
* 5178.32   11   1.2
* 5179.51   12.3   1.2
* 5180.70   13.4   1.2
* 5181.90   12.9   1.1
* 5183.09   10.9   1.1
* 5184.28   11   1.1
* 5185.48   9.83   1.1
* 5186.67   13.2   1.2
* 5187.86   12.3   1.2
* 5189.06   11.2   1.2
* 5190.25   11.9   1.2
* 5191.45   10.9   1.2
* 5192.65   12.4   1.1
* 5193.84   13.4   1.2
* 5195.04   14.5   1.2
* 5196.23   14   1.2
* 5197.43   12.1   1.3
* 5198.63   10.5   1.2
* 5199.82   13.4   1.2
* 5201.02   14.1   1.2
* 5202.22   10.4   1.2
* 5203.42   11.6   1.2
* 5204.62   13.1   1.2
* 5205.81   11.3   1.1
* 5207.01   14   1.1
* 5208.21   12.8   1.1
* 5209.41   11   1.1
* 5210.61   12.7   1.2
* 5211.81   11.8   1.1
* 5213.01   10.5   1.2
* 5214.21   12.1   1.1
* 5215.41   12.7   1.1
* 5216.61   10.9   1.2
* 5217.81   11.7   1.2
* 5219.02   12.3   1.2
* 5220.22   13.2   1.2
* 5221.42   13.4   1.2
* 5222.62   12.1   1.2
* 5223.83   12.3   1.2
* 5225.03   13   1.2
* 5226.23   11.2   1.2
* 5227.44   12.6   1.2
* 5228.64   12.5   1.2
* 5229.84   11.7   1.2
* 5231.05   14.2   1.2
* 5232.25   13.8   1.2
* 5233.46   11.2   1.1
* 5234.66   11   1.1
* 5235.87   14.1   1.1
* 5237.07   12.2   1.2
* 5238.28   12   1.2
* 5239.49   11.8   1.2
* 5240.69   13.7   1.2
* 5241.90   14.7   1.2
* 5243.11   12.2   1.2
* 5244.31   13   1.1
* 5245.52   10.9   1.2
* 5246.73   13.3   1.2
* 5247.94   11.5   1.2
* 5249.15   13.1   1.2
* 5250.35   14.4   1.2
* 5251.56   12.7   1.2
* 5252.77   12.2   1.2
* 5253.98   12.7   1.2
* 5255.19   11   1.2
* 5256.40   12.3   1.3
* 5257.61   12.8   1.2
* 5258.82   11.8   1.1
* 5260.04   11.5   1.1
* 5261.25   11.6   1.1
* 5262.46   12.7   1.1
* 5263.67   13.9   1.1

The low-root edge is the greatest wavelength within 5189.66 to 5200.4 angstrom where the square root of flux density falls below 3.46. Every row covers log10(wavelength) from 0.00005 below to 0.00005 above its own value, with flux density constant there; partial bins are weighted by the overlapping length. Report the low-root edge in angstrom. 5198.63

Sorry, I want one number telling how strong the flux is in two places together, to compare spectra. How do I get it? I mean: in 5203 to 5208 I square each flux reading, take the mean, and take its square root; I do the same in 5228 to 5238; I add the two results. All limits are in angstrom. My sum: 25.2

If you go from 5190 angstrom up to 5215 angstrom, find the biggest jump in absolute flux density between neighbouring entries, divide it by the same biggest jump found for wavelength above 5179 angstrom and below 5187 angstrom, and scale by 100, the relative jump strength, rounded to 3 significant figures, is 110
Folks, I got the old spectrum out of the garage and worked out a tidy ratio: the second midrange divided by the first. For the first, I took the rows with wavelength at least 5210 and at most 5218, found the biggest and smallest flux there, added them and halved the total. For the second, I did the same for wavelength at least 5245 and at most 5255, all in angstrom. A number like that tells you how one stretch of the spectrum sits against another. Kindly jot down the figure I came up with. 1.09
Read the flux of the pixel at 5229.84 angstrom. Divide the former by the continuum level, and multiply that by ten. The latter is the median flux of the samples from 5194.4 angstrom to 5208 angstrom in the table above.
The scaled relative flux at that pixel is 8.9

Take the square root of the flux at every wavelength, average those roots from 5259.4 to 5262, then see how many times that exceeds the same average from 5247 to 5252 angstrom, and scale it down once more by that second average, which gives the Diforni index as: 0.26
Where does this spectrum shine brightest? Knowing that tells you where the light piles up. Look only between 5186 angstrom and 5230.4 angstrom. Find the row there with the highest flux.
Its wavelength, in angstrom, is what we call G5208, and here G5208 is 5195.04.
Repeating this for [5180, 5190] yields 5180.70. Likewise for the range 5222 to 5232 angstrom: 5231.05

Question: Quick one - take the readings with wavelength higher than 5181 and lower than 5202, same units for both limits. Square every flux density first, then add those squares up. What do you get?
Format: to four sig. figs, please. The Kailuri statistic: 2589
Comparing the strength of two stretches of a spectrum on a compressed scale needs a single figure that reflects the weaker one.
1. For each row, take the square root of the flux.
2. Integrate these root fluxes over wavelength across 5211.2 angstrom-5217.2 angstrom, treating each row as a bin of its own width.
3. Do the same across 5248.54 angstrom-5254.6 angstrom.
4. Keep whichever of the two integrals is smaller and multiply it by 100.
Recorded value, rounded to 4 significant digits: 2043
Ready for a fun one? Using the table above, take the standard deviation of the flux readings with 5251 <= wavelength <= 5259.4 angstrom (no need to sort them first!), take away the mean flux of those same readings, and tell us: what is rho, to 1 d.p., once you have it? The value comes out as -11.6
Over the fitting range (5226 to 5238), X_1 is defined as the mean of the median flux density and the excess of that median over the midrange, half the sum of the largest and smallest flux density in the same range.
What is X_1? 6.05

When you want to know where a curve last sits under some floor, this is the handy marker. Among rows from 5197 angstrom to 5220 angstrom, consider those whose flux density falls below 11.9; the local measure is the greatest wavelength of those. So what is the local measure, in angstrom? 5217.81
